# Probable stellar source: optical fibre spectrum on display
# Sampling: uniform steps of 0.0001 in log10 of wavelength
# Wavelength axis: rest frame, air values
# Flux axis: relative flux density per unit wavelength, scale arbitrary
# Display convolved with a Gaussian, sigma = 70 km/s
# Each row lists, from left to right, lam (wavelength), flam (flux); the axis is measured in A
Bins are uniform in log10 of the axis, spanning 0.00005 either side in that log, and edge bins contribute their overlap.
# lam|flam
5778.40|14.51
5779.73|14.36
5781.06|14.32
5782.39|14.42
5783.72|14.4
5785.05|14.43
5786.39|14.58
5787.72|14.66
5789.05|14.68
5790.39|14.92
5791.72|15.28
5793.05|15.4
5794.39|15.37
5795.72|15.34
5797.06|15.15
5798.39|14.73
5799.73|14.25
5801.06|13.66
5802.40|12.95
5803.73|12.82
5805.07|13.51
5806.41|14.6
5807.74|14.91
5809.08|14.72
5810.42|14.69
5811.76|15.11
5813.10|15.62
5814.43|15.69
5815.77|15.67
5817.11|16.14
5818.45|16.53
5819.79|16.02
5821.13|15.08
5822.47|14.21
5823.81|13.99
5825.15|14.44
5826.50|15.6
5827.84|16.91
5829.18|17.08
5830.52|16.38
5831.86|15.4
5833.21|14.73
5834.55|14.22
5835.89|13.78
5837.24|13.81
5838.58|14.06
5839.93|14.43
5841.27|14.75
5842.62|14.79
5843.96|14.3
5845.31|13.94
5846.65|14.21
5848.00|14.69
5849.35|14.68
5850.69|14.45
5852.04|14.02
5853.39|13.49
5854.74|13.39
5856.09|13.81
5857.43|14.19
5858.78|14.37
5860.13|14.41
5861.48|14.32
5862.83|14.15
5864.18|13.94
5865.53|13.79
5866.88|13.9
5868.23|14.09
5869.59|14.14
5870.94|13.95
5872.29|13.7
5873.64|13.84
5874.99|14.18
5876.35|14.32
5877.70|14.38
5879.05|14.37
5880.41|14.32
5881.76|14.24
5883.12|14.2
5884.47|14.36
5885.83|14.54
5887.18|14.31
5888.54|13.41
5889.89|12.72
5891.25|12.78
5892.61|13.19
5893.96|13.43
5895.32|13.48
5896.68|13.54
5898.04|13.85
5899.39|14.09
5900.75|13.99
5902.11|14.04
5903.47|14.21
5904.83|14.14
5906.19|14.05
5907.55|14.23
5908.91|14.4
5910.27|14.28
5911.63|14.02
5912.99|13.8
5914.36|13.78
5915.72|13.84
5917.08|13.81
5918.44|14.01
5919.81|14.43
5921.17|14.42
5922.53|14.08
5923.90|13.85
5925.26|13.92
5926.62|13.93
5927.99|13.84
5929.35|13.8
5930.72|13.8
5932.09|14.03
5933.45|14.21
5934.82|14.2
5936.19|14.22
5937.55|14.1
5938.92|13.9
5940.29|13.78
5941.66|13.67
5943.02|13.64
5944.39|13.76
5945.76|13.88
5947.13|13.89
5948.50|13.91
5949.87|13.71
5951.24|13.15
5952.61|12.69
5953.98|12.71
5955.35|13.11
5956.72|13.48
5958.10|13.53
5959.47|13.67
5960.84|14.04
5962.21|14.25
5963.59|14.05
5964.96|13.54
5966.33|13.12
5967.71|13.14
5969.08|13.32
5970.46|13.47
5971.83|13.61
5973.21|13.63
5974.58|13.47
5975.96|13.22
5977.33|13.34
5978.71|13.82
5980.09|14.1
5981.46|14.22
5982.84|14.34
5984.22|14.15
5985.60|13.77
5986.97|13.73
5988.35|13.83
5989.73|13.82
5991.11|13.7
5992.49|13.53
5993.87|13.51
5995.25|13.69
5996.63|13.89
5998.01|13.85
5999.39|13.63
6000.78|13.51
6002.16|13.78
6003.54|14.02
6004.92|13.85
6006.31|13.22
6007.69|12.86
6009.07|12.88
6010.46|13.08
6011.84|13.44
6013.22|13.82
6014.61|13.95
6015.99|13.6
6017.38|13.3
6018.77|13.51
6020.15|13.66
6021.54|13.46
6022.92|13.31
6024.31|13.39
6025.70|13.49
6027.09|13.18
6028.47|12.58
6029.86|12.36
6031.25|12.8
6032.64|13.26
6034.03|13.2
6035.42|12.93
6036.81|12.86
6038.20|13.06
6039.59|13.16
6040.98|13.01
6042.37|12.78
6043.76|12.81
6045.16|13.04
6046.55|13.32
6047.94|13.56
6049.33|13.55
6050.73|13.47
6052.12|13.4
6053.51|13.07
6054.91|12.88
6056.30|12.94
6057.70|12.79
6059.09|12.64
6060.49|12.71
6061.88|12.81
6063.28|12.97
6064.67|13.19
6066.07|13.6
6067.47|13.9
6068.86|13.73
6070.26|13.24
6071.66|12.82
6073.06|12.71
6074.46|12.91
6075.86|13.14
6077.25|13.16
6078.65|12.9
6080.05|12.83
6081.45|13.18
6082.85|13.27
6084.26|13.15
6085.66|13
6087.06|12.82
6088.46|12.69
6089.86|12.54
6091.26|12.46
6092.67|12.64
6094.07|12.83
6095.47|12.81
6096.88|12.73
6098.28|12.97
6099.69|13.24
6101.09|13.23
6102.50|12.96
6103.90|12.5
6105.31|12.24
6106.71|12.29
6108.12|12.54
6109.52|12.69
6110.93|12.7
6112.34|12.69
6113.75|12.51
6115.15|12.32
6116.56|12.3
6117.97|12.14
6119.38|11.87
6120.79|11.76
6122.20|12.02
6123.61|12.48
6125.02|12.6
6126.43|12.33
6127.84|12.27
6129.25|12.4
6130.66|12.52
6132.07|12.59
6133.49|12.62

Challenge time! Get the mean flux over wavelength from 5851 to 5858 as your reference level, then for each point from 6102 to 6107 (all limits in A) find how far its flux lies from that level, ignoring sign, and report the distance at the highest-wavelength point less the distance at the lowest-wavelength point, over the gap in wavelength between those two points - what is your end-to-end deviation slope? 0.16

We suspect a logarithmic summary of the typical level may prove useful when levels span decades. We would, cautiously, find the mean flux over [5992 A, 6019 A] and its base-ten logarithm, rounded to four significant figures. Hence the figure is 1.132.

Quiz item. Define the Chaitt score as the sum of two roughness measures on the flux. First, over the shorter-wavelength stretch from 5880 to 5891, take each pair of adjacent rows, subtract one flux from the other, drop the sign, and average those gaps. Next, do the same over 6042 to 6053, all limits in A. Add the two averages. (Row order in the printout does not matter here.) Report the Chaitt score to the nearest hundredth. 0.46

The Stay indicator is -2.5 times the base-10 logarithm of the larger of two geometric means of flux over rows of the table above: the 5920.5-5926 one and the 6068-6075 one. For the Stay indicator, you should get -2.87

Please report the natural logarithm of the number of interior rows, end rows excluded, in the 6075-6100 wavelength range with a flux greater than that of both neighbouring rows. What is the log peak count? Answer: 1.1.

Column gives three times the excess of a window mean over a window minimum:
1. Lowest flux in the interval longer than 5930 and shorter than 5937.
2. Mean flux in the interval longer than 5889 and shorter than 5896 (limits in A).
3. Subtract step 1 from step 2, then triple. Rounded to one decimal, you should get -2.0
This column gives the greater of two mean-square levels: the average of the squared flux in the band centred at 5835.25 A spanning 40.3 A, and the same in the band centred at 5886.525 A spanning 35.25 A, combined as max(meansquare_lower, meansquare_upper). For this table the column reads 221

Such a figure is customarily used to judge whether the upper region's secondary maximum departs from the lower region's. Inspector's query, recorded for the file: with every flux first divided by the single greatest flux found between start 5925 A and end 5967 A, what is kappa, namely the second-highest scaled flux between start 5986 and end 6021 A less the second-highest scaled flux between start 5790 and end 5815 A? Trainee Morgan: -0.12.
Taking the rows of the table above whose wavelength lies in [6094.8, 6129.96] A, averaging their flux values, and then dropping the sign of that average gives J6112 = 12.5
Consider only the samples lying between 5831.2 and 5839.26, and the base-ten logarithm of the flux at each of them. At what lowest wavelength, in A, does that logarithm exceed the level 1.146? 5831.86 A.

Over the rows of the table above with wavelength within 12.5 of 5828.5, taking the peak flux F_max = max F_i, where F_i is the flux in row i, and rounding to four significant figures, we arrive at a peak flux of 17.08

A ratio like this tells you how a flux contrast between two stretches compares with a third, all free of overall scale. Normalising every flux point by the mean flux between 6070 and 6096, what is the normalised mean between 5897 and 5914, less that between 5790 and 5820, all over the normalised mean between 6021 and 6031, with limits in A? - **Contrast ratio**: -0.063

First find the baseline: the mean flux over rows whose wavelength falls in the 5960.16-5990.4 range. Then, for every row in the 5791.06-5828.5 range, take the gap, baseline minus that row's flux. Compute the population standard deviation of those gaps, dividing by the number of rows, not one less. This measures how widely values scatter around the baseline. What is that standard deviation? 0.97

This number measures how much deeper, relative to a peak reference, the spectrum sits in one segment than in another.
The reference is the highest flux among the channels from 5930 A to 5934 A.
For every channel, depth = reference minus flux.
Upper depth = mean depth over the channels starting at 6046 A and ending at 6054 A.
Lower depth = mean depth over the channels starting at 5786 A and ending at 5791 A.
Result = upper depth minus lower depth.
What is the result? 1.3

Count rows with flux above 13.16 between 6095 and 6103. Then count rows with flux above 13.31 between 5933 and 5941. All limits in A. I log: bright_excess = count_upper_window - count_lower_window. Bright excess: -4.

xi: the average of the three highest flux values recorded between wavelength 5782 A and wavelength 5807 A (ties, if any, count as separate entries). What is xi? 15.4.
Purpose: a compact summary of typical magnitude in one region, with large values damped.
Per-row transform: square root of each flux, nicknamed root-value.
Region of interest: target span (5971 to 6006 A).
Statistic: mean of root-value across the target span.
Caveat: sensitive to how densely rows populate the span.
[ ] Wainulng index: 3.71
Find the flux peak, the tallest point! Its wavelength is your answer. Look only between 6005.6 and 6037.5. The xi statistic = 6014.61 A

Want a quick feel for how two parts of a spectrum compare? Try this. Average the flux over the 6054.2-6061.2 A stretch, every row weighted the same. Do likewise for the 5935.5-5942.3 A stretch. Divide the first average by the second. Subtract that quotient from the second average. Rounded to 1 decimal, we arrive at 13.0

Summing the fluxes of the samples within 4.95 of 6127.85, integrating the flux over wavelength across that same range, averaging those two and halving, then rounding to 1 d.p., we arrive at 52.6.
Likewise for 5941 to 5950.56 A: 57.1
